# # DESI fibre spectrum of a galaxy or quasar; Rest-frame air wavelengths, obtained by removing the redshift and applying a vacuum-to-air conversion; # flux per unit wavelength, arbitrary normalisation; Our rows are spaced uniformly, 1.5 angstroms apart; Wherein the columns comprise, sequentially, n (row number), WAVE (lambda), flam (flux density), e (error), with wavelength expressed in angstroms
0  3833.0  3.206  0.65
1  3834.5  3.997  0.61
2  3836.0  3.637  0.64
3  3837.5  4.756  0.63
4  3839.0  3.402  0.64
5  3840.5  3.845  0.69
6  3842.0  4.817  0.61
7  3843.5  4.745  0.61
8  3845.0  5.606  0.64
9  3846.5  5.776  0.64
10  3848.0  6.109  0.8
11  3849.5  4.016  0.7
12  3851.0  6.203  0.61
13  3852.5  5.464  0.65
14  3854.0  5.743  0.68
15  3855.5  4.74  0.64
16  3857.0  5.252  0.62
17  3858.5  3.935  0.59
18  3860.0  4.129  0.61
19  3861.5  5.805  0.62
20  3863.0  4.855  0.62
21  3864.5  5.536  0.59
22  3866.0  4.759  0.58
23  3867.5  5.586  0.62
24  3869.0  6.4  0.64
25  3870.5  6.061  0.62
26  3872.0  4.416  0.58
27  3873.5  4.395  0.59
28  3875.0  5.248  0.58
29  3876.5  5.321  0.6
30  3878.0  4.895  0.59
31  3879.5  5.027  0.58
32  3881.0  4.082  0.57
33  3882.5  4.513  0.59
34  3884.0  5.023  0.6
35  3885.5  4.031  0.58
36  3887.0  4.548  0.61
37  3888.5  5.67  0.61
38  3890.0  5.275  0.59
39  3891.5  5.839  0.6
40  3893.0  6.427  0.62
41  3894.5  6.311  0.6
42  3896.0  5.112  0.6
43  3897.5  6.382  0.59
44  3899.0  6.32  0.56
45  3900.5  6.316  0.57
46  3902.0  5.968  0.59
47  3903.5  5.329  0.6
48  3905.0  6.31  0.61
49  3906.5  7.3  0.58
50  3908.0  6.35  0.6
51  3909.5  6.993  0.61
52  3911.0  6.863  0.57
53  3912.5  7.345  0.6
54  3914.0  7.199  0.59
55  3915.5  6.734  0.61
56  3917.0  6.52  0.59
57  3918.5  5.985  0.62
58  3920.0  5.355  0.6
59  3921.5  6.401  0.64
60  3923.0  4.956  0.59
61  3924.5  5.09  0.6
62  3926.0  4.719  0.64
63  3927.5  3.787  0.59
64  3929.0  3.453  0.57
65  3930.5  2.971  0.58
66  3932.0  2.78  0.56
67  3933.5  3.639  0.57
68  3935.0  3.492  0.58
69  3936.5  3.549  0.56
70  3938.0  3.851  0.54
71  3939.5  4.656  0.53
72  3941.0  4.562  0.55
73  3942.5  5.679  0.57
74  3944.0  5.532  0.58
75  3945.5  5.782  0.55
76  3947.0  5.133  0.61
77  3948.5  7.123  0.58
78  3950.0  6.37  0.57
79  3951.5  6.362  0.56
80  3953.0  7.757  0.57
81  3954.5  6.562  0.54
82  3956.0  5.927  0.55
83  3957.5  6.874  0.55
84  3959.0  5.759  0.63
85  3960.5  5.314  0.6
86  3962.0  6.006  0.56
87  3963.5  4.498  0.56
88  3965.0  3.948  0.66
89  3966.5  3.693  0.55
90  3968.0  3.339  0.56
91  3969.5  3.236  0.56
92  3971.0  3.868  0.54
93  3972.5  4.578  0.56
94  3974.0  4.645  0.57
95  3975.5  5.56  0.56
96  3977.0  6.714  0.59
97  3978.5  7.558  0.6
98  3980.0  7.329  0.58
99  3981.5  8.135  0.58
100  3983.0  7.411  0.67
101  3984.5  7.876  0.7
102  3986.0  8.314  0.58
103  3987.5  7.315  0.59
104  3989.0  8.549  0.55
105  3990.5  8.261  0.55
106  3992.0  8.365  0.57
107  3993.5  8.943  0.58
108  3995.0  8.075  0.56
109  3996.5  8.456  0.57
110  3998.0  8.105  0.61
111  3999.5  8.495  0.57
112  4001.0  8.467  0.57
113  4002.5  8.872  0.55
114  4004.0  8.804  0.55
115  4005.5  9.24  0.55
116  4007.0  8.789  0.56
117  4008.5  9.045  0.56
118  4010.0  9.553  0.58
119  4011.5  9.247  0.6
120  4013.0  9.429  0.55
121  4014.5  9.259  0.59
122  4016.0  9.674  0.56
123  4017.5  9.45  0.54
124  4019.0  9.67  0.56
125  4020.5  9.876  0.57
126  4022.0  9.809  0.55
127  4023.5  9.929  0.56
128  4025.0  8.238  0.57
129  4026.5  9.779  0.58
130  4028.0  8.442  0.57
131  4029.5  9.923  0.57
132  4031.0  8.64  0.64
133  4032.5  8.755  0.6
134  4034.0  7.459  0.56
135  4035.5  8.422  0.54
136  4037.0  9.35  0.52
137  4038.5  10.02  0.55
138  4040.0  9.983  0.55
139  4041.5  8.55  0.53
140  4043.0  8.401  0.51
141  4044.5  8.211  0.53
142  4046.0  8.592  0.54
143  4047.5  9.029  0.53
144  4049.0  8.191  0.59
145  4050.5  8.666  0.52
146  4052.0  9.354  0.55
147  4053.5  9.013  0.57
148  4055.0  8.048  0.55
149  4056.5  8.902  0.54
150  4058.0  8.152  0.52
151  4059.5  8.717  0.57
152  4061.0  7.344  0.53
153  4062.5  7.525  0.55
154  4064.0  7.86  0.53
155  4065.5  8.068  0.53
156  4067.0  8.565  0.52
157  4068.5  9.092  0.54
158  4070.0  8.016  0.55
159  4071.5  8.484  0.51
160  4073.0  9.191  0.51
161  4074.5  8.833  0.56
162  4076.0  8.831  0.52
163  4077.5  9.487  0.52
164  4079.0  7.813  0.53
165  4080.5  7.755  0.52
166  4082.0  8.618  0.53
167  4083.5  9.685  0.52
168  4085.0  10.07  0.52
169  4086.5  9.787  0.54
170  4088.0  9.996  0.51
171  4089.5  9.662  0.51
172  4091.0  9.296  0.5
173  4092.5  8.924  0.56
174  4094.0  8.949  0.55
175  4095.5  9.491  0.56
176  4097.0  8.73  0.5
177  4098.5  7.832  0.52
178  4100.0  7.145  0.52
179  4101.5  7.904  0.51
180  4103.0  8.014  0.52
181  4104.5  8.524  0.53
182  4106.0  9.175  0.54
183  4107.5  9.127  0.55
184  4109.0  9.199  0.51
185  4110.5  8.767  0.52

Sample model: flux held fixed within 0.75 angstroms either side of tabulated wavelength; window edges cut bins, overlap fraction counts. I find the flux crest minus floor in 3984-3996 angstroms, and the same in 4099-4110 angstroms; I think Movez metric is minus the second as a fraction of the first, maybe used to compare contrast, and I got -1.3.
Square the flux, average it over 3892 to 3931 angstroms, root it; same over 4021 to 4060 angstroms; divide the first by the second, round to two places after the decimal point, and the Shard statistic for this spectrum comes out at 0.67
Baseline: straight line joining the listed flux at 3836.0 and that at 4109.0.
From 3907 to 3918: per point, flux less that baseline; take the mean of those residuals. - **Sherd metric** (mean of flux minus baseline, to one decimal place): 1.7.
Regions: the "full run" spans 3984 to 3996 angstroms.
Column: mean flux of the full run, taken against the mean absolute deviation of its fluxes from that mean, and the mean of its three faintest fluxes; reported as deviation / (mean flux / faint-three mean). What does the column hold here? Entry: 0.32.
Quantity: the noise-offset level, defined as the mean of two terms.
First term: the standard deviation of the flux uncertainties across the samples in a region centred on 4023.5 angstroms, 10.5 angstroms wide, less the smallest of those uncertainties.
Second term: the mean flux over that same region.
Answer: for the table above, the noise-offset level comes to 4.43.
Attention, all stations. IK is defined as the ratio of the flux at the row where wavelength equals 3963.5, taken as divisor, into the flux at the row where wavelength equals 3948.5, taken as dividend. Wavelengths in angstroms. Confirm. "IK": 1.58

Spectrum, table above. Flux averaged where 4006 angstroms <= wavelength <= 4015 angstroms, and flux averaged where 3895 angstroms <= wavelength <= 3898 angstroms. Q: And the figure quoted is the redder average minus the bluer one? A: 3.5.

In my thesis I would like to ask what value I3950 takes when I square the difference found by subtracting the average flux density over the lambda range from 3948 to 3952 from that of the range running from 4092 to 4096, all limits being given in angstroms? 6.3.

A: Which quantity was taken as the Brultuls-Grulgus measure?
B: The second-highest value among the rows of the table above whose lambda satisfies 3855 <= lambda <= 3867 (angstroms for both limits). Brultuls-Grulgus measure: 5.536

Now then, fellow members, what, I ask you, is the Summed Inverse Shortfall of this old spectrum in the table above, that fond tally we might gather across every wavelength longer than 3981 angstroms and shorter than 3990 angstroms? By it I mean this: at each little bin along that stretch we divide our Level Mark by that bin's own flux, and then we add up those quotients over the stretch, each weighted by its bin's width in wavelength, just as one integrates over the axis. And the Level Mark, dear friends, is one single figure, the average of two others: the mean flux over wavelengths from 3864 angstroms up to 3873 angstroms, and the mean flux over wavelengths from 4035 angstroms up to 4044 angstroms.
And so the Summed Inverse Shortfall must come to 8.3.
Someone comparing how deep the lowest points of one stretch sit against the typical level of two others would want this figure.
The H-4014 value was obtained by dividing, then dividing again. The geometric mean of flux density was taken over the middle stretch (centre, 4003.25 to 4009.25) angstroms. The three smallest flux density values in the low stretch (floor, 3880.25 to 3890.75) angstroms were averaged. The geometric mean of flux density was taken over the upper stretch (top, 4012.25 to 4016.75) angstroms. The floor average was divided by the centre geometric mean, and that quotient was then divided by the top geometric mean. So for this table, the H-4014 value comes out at 0.05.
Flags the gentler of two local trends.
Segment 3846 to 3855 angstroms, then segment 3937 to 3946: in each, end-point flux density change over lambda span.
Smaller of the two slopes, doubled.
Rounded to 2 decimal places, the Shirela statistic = -0.01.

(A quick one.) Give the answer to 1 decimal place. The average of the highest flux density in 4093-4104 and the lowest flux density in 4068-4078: 8.8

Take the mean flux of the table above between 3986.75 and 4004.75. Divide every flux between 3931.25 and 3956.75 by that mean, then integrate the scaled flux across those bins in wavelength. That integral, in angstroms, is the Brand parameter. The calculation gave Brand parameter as 16 angstroms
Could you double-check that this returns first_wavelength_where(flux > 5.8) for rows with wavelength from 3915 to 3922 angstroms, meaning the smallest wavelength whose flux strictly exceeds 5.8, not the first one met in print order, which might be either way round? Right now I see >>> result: 3915.5 angstroms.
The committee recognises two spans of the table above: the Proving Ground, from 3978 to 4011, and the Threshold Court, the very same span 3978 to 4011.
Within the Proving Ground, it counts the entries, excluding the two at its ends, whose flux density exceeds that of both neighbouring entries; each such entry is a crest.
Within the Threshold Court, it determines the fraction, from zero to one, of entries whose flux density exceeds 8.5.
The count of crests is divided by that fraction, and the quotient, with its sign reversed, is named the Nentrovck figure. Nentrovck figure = -22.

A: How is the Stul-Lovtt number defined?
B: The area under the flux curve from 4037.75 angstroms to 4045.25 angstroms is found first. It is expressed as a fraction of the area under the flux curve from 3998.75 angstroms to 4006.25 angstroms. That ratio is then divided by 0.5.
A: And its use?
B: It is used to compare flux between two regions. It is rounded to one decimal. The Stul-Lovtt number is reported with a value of 2.1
